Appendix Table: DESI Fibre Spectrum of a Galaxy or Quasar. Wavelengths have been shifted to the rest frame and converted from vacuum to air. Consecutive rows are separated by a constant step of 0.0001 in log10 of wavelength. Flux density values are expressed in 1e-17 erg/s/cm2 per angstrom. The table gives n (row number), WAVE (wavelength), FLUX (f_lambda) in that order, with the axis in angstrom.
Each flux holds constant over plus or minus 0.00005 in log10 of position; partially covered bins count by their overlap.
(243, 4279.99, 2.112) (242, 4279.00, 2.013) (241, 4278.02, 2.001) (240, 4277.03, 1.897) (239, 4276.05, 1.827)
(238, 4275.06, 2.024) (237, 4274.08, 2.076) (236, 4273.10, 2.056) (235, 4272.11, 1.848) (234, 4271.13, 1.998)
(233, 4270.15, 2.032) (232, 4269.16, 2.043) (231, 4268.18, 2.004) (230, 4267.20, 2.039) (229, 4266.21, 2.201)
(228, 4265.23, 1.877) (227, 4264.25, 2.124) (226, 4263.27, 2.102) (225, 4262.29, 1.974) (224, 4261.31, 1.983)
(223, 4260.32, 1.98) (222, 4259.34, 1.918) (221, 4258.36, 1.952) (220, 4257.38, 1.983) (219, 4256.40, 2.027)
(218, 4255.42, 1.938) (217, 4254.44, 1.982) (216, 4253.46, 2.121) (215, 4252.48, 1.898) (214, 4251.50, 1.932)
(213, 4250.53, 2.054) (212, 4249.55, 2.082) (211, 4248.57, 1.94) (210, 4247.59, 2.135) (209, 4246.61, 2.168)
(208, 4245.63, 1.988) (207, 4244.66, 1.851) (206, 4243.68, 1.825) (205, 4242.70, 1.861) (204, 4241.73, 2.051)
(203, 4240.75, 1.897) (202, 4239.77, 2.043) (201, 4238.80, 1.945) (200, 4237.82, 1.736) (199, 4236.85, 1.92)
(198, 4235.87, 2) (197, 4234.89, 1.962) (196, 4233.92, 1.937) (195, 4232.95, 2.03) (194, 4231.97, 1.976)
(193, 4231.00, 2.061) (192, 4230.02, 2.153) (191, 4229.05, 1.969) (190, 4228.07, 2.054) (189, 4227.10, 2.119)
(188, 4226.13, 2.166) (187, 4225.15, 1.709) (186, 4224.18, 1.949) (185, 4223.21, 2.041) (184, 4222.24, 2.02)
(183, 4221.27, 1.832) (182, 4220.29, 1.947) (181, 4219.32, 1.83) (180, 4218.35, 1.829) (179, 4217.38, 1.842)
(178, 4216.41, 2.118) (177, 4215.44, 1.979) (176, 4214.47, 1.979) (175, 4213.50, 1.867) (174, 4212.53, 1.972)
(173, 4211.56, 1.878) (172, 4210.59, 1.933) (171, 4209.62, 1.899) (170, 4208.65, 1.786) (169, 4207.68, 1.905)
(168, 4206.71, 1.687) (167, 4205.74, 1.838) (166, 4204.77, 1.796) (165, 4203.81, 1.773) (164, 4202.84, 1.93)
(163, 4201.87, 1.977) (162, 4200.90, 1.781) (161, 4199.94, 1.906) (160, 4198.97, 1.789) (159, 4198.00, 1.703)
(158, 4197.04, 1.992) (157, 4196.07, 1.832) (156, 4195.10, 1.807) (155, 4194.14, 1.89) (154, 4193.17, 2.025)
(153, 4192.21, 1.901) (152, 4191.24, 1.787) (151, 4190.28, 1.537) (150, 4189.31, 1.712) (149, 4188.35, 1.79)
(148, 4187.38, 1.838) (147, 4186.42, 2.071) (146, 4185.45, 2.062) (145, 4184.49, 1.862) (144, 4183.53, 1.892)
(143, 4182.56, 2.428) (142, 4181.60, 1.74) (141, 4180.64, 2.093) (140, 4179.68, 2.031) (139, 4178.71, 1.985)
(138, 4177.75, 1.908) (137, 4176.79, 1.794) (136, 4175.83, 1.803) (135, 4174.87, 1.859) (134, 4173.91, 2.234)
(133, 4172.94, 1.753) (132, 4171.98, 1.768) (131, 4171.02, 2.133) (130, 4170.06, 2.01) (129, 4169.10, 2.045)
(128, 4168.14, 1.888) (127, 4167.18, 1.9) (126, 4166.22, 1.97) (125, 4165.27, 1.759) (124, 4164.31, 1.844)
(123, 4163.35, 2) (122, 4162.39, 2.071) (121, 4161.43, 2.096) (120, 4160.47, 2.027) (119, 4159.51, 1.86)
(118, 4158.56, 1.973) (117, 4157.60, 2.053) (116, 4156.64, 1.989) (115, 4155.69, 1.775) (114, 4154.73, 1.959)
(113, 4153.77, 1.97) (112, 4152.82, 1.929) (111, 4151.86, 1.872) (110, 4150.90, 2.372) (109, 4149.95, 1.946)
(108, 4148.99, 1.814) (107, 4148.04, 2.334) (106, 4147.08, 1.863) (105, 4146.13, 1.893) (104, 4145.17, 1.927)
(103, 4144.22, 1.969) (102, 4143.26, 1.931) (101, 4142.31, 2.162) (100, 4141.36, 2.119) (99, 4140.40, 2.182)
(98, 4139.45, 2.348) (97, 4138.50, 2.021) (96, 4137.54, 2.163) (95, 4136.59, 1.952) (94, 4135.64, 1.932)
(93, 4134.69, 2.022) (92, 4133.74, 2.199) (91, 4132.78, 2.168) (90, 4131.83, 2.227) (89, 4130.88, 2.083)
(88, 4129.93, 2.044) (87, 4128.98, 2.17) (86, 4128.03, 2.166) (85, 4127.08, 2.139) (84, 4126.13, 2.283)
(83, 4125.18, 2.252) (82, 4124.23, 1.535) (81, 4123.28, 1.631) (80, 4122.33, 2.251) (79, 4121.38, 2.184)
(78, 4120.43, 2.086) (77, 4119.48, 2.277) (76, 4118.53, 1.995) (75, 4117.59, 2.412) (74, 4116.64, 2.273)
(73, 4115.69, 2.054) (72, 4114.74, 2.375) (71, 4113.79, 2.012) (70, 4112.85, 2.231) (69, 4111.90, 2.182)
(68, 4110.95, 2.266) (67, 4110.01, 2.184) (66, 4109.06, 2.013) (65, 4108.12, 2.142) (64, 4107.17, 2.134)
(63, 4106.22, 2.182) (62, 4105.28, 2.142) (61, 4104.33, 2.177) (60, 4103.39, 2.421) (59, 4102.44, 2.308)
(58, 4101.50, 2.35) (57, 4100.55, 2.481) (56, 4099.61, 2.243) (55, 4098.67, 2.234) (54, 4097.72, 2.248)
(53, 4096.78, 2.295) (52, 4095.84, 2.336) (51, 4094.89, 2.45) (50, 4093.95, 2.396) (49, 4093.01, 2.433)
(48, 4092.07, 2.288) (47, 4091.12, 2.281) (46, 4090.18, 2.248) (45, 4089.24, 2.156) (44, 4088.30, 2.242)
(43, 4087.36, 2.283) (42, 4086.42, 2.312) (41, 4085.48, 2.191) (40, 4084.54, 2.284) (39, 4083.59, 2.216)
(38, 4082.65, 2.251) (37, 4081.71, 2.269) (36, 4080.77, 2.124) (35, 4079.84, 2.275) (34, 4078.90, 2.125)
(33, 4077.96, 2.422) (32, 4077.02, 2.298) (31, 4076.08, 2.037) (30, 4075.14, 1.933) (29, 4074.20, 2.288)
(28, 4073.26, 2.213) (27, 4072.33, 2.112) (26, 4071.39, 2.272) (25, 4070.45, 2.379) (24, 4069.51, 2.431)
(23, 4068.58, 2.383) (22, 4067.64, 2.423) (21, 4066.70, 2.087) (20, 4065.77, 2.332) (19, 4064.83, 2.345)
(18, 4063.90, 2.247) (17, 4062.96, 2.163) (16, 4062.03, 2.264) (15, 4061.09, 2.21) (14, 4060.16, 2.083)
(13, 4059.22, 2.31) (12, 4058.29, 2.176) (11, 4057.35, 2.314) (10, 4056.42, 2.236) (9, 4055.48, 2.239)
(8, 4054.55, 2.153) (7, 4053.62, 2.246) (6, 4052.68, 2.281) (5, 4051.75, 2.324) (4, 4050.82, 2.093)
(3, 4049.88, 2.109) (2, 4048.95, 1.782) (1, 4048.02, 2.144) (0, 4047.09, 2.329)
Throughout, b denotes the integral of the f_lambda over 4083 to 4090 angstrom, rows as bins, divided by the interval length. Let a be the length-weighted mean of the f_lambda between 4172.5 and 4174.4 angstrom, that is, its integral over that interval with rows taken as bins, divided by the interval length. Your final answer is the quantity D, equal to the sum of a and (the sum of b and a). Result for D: 6.2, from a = 1.99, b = 2.24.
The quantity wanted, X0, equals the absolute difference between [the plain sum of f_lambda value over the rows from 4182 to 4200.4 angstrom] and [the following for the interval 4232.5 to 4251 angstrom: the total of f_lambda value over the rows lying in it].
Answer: 2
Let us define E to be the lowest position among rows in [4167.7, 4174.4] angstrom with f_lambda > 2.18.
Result 4173.91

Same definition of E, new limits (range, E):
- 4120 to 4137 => 4121.38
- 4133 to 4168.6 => 4133.74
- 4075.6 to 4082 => 4077.02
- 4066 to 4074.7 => 4067.64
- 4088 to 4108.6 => 4088.30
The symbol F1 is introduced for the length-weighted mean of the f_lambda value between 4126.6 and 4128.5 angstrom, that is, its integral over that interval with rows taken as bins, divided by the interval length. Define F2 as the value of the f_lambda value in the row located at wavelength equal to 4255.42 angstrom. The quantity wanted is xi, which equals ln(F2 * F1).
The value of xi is 1.43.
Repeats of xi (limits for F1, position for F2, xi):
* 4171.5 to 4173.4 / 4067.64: 1.45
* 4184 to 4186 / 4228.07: 1.40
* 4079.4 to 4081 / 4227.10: 1.55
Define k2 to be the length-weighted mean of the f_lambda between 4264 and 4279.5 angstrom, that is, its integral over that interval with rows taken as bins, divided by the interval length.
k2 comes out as 2.00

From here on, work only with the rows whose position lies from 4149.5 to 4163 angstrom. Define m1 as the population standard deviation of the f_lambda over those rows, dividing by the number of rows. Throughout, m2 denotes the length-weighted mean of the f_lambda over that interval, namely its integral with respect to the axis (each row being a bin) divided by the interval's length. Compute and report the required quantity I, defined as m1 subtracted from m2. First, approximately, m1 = 0.135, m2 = 1.99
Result 1.86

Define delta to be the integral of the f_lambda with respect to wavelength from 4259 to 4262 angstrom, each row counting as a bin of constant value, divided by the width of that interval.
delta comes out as 1.96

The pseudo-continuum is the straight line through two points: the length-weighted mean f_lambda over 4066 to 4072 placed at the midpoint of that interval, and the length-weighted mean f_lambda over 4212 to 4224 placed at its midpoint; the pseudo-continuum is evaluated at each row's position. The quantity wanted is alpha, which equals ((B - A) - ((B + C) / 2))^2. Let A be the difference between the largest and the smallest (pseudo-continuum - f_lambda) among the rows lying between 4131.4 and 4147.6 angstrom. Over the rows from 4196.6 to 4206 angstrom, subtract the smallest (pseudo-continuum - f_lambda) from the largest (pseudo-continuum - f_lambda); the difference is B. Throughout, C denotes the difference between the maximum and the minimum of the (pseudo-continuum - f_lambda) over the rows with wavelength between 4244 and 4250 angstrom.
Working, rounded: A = 0.47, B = 0.29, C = 0.3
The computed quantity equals 0.23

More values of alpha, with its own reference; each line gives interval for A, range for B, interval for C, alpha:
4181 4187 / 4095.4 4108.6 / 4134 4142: 0.55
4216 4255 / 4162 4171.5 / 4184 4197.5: 0.34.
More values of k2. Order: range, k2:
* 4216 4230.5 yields 1.97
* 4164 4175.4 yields 1.93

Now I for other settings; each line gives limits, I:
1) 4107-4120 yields 2.06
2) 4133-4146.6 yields 1.93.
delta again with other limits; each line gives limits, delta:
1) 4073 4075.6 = 2.14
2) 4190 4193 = 1.79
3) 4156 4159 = 1.99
